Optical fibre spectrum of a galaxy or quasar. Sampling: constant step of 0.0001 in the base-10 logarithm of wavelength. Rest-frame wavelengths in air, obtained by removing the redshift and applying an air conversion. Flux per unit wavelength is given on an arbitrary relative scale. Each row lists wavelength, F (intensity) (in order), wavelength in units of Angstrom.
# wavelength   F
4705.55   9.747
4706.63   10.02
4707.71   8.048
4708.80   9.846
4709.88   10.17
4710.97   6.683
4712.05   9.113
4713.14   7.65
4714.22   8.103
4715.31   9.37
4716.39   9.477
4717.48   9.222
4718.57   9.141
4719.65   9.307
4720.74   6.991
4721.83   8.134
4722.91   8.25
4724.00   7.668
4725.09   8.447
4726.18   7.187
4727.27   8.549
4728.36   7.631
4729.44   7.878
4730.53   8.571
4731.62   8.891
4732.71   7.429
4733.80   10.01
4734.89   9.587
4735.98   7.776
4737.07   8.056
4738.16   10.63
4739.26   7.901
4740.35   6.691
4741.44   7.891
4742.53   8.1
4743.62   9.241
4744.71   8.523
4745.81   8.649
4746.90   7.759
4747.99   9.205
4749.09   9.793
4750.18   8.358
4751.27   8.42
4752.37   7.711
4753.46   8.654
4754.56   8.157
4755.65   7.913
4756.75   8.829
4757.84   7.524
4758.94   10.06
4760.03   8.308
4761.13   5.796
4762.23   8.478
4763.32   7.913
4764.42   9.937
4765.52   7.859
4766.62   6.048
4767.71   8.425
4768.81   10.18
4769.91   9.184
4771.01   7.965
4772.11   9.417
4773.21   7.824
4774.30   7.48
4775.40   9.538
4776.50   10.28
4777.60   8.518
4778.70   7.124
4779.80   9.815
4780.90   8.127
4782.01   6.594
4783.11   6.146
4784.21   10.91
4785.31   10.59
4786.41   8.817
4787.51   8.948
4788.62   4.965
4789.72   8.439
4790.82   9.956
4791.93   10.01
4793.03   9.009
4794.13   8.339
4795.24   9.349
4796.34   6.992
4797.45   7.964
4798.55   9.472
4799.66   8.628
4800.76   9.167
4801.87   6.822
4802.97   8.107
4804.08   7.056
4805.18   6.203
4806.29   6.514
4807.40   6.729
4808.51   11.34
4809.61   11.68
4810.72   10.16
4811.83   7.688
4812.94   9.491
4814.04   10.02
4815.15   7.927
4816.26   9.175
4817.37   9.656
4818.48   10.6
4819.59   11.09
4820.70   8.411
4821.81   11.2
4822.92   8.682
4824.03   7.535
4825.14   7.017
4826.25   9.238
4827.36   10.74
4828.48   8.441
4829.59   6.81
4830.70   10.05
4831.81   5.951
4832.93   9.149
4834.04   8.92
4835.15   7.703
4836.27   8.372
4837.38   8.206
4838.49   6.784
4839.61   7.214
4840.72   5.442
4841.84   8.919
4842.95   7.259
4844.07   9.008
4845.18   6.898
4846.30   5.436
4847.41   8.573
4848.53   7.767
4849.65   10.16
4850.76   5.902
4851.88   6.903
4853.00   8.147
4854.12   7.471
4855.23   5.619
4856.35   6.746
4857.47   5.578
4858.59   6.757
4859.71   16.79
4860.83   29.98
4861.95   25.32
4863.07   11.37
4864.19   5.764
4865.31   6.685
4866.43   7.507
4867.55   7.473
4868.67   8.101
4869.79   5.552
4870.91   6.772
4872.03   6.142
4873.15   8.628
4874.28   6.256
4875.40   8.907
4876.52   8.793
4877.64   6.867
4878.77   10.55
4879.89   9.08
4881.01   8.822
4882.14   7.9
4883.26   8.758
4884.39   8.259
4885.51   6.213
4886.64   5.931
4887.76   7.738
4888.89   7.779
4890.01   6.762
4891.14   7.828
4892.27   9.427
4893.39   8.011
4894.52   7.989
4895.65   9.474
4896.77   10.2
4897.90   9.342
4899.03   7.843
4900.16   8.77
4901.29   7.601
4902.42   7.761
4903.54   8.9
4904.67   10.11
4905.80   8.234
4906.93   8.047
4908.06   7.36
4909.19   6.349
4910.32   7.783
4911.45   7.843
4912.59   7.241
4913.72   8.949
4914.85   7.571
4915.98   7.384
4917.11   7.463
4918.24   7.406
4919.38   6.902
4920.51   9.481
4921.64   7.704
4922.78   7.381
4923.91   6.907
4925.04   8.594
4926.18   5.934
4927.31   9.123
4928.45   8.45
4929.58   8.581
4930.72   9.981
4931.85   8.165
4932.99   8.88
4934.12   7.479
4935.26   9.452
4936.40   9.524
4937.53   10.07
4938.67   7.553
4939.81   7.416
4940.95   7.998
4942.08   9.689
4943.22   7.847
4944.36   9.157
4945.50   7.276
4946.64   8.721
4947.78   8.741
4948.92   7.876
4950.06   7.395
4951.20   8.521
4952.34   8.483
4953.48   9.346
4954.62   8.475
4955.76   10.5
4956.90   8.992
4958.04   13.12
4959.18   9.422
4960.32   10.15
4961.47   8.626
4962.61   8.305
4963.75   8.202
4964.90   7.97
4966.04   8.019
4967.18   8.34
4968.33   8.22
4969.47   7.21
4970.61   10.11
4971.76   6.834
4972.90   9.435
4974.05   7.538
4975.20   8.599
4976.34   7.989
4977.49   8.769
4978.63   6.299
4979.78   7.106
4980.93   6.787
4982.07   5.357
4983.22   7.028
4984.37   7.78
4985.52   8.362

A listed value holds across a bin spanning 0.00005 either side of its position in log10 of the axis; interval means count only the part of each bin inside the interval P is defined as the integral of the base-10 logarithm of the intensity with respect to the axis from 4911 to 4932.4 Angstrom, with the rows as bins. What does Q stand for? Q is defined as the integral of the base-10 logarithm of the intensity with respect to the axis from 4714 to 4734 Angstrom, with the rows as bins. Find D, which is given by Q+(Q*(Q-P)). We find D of 5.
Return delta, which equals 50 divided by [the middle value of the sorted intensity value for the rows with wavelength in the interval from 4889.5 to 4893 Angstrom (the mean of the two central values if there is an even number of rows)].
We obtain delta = 6.39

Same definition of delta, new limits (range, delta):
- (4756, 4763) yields 5.96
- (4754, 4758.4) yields 6.22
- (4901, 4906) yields 6.07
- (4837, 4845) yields 6.89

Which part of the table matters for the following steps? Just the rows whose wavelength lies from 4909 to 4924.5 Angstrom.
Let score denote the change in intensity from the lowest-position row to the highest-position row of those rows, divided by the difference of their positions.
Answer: 0.04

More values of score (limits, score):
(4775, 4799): 0.00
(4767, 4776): 0.14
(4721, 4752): 0.01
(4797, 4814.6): 0.12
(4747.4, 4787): -0.01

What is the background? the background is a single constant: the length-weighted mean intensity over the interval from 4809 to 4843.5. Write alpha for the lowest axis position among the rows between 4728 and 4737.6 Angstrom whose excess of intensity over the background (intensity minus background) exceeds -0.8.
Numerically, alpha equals 4730.53 Angstrom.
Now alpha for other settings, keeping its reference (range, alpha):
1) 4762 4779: 4762.23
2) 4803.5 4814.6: 4808.51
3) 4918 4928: 4920.51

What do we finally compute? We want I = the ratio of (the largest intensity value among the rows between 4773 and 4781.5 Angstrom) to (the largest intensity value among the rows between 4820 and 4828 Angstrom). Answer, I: 0.92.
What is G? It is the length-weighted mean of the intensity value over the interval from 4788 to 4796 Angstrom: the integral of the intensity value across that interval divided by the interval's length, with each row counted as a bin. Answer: 8.5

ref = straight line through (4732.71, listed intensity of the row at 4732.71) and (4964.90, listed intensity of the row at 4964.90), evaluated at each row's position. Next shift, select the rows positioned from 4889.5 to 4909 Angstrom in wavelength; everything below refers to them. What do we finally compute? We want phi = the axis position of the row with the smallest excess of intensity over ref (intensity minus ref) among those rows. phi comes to 4890.01 Angstrom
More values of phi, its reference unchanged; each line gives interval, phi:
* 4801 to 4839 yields 4831.81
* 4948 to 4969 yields 4950.06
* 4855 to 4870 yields 4869.79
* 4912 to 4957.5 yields 4926.18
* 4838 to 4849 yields 4846.30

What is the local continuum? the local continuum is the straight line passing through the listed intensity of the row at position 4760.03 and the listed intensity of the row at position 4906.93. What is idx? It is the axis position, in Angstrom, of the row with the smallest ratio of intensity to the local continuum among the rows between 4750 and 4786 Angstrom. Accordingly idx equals 4761.13 Angstrom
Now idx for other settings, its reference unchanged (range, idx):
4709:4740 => 4710.97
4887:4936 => 4926.18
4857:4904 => 4869.79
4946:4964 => 4950.06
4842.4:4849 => 4846.30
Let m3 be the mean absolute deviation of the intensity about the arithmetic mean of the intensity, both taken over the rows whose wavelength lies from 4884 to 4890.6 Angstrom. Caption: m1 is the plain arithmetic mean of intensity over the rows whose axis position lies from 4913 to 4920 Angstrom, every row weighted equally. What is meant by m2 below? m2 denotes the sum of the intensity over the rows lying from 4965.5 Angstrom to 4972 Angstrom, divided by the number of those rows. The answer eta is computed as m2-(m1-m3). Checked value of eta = 1.3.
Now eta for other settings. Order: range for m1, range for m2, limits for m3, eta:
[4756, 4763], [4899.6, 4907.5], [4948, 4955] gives 0.8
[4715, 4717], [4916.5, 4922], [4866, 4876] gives -0.7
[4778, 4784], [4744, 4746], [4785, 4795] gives 2.1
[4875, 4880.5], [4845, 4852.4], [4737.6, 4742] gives -0.3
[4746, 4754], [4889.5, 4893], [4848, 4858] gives 0.6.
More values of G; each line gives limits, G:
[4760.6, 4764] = 7.5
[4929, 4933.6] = 8.9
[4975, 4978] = 8.4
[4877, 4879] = 8.4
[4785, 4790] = 8.2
